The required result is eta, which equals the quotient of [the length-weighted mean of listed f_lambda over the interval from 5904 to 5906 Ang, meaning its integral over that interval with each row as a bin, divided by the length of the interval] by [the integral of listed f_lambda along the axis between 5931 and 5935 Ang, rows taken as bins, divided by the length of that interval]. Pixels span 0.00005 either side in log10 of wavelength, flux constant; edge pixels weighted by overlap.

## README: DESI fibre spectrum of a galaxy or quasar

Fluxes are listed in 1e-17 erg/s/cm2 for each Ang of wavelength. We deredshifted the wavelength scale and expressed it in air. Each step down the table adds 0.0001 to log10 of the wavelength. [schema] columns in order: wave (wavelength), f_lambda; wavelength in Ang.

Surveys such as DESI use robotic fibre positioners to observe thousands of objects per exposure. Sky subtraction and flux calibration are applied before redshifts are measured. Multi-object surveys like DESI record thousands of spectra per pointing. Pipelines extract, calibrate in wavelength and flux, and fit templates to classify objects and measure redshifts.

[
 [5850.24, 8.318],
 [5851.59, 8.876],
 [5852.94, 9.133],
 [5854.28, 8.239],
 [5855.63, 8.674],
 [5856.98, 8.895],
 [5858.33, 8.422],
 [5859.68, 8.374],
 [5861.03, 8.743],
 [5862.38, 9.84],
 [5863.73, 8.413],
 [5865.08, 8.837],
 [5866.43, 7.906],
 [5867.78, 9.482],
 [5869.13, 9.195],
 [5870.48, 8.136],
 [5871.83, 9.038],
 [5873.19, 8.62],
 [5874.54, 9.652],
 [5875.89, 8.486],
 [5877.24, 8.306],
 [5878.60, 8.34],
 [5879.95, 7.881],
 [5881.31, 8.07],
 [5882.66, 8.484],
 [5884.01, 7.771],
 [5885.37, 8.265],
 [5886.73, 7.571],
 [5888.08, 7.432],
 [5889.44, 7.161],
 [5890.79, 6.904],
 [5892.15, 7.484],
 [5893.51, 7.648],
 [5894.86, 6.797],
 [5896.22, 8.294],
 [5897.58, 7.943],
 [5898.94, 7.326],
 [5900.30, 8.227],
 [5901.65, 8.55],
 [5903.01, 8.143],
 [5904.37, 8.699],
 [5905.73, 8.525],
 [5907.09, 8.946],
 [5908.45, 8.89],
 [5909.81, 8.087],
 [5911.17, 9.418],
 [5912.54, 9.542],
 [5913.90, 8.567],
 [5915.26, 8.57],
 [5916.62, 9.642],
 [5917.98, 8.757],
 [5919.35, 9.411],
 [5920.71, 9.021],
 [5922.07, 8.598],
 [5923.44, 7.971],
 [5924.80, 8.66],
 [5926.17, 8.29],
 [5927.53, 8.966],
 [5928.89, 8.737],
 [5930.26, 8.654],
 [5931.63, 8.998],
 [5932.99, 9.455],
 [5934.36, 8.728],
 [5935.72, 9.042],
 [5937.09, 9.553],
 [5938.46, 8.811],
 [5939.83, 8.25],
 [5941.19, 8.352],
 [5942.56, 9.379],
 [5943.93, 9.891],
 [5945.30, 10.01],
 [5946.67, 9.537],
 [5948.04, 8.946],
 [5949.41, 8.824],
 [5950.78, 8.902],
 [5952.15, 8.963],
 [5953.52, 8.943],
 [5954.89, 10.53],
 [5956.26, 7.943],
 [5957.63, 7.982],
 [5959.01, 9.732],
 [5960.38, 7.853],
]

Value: 0.95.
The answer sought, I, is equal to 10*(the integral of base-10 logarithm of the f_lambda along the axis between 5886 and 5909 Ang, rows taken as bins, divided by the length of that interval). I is 9.0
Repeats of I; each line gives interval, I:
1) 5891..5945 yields 9.3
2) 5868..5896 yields 9.1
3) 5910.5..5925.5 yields 9.5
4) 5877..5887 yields 9.1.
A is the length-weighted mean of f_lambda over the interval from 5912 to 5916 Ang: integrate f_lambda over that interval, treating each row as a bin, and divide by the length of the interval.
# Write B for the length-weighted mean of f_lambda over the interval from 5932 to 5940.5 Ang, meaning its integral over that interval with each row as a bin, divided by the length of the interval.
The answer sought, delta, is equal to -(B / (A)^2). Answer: -0.113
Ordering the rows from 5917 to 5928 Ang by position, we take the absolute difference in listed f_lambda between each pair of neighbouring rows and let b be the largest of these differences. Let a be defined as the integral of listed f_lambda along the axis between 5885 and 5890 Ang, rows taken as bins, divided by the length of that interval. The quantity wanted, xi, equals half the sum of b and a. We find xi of 4.1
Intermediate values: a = 7.6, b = 0.69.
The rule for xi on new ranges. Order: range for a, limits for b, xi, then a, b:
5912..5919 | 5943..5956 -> 5.3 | 9.0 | 1.59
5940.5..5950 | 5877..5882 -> 4.9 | 9.3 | 0.46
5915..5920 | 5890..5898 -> 5.3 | 9.1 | 1.50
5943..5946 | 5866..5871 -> 5.7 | 9.9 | 1.58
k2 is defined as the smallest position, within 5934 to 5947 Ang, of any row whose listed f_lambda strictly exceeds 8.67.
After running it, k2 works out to 5934.36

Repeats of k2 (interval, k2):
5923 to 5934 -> 5927.53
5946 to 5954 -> 5946.67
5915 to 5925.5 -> 5916.62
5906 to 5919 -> 5907.09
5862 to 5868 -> 5862.38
